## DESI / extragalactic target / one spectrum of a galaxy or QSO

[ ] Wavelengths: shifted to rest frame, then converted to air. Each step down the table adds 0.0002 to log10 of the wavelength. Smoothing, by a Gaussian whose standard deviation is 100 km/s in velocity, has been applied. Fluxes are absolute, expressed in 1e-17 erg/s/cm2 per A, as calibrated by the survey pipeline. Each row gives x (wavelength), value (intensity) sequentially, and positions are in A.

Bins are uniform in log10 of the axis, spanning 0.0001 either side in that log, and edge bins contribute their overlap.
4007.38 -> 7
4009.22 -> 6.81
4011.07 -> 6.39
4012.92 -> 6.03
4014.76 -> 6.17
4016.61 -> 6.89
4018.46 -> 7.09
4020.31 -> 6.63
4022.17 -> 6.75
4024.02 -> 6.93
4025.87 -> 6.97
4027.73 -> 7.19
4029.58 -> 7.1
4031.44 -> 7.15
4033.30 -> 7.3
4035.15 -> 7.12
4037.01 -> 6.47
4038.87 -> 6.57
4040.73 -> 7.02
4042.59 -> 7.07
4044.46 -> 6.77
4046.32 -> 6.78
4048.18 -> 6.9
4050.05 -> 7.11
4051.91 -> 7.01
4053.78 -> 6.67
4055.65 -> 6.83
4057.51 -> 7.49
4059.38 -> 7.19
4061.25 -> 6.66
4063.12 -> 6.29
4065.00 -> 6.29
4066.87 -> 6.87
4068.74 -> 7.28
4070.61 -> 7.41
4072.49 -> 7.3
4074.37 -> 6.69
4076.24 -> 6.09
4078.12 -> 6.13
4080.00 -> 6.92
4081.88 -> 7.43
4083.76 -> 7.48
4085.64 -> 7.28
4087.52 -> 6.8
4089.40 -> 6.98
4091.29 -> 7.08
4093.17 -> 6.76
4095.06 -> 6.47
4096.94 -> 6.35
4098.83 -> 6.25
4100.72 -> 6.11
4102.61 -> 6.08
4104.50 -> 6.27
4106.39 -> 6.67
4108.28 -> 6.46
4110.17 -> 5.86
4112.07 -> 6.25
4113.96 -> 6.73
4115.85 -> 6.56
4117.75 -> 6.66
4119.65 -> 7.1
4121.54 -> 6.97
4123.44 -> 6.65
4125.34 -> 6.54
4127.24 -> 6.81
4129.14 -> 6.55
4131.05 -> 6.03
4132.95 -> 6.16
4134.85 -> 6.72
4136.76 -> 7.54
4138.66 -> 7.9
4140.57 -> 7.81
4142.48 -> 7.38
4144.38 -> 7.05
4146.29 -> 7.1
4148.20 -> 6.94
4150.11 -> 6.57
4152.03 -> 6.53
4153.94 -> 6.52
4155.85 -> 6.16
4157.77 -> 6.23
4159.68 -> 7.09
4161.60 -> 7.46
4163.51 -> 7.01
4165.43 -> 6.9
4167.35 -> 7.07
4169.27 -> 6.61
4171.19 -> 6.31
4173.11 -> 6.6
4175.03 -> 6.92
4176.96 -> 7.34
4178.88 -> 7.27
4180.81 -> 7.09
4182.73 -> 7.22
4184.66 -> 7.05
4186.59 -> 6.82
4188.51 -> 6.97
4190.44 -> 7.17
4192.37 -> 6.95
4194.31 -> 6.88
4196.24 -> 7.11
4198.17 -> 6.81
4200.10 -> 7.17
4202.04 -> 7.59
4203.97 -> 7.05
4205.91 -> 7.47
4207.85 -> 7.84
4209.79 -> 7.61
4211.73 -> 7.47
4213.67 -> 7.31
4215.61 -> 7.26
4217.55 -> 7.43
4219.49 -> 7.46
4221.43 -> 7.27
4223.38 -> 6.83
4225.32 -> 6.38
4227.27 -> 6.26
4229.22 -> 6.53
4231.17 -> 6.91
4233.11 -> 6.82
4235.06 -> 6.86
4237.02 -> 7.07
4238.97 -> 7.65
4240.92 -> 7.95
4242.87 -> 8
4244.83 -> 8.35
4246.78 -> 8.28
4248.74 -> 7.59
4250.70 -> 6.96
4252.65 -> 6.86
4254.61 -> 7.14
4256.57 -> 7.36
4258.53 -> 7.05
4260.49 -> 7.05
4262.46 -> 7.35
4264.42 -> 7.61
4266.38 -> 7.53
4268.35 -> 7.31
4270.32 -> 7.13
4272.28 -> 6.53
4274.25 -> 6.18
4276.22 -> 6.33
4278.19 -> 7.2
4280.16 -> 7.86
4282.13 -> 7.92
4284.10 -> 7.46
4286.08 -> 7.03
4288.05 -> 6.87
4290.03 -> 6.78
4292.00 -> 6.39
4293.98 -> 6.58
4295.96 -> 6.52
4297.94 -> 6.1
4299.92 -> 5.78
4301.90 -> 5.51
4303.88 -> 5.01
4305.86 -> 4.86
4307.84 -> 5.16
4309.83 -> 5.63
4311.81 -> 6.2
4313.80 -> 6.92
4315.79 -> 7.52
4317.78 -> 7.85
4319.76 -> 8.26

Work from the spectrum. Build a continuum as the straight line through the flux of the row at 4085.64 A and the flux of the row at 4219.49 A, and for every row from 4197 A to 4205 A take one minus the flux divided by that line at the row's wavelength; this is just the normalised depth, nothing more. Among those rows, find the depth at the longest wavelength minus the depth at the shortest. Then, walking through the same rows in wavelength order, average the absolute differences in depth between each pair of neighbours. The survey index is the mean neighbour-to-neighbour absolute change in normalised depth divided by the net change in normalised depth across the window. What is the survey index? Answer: -1.9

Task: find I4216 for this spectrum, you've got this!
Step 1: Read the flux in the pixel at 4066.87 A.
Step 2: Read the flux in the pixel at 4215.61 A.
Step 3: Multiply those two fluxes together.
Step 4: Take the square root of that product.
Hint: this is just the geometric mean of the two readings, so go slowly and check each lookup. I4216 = 7.1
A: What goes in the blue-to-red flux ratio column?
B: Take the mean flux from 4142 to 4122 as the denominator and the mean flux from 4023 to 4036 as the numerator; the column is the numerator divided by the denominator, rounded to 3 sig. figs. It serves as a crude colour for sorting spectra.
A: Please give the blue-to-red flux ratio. 1.03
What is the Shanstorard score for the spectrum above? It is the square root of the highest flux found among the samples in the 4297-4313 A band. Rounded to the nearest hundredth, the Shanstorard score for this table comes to 2.49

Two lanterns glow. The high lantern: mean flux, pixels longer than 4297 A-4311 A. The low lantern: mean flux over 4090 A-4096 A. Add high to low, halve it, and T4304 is 6.1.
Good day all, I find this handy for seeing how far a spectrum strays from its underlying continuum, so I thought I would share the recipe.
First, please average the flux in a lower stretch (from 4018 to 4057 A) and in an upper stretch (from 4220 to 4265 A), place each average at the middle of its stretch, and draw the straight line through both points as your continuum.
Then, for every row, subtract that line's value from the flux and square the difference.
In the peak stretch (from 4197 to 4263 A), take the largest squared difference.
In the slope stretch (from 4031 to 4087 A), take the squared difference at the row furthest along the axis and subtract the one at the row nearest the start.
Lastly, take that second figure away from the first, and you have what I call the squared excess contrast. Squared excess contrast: 1.2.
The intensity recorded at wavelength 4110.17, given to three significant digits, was 5.86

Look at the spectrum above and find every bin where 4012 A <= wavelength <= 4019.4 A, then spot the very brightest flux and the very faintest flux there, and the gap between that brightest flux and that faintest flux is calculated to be 1.1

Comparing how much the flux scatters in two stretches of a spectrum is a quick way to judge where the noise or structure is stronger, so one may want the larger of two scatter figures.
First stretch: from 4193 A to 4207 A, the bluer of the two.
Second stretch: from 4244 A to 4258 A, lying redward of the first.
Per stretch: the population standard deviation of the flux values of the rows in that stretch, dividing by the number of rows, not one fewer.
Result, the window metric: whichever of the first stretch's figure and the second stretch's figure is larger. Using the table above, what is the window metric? 0.56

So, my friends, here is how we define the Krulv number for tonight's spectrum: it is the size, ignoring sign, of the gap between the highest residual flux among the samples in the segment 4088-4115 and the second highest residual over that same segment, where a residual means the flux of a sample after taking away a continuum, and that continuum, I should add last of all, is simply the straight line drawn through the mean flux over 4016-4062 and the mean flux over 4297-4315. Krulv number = 0.11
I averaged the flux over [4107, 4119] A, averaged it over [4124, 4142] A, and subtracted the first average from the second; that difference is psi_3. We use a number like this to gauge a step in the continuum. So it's 0.5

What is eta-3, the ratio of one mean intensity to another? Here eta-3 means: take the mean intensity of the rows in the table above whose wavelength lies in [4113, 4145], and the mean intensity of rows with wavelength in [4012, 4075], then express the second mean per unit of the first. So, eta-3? 0.999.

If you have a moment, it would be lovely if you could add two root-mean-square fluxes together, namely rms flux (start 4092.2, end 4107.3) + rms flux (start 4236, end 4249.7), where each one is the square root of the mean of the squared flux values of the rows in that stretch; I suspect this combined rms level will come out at 14.2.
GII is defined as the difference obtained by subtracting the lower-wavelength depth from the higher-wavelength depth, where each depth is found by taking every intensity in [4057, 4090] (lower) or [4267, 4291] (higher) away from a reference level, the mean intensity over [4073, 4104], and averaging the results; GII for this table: -0.1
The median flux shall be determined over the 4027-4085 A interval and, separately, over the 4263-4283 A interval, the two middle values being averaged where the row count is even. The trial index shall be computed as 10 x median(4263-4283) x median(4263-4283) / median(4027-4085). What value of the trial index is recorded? 75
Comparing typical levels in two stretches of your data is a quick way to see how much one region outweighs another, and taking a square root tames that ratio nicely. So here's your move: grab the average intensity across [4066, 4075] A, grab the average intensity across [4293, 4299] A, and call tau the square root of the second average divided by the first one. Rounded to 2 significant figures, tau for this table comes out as 0.95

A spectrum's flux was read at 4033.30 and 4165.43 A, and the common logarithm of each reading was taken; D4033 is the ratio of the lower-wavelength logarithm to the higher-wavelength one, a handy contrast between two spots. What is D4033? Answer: 1.03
